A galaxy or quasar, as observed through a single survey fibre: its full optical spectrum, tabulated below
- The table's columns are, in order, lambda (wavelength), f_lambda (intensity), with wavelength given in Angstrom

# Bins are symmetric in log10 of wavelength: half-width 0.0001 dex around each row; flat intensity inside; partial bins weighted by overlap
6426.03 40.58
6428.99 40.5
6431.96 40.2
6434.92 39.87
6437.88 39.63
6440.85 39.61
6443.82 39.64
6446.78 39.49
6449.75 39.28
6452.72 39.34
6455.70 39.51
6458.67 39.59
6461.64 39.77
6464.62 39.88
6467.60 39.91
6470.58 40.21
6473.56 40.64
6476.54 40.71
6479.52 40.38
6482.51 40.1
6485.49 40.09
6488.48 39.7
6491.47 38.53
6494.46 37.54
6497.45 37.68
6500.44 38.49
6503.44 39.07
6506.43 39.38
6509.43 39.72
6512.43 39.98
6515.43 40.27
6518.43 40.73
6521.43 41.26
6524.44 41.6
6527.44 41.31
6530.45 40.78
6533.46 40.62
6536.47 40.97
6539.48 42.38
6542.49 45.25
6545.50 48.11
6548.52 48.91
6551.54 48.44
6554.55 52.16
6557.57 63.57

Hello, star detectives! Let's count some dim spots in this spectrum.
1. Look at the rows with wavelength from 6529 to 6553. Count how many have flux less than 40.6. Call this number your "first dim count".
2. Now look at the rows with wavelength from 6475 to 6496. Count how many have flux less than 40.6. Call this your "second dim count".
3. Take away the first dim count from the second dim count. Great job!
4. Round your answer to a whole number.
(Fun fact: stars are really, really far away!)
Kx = 6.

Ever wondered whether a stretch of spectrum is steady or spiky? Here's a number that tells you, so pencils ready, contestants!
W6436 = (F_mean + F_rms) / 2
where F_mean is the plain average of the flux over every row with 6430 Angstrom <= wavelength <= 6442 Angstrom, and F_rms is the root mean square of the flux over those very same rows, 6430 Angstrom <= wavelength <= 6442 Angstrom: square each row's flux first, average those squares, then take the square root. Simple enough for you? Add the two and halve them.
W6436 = 39.8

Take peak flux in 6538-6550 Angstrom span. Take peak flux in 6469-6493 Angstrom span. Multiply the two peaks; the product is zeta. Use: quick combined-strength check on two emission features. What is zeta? 1991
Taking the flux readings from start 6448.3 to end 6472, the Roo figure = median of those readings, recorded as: 39.7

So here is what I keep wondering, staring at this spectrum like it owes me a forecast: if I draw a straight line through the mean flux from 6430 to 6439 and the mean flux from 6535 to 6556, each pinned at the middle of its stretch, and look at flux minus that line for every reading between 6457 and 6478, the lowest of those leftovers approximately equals -2.0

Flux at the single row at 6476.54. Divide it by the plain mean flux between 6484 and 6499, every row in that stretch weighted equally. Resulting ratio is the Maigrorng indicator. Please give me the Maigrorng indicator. 1.05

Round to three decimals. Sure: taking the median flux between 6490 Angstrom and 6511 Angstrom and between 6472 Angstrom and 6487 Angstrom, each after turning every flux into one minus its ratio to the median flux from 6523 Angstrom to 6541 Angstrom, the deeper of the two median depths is 0.063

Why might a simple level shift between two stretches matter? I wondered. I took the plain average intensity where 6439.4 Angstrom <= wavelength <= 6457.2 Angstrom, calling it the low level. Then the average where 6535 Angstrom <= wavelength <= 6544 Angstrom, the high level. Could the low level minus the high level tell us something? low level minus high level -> -3.4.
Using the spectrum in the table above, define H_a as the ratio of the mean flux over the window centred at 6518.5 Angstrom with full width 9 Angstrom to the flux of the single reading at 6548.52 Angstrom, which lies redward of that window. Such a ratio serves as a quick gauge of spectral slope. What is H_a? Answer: 0.83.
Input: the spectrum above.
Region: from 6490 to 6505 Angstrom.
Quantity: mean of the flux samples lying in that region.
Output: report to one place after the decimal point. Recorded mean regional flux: 38.3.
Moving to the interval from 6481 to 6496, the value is 39.2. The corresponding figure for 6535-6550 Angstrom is 45.1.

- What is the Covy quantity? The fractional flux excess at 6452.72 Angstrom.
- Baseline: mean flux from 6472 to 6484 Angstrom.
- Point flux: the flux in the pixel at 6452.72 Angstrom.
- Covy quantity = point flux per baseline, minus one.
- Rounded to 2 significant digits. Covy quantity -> -0.028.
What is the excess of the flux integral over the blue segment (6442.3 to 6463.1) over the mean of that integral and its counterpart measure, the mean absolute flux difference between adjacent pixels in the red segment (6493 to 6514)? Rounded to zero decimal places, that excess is 411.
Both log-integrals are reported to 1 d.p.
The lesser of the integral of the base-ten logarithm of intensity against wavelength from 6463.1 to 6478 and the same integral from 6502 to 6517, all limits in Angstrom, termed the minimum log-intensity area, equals 23.9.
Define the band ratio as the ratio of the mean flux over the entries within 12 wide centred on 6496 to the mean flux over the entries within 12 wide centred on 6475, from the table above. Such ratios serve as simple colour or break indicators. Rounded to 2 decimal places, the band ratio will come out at 0.94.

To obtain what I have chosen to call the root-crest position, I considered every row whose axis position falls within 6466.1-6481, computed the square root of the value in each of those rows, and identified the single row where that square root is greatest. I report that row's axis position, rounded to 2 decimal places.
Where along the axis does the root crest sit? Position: 6476.54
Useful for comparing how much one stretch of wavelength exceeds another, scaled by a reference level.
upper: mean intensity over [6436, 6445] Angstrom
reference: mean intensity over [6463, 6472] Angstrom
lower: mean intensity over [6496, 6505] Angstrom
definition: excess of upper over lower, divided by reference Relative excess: 0.030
